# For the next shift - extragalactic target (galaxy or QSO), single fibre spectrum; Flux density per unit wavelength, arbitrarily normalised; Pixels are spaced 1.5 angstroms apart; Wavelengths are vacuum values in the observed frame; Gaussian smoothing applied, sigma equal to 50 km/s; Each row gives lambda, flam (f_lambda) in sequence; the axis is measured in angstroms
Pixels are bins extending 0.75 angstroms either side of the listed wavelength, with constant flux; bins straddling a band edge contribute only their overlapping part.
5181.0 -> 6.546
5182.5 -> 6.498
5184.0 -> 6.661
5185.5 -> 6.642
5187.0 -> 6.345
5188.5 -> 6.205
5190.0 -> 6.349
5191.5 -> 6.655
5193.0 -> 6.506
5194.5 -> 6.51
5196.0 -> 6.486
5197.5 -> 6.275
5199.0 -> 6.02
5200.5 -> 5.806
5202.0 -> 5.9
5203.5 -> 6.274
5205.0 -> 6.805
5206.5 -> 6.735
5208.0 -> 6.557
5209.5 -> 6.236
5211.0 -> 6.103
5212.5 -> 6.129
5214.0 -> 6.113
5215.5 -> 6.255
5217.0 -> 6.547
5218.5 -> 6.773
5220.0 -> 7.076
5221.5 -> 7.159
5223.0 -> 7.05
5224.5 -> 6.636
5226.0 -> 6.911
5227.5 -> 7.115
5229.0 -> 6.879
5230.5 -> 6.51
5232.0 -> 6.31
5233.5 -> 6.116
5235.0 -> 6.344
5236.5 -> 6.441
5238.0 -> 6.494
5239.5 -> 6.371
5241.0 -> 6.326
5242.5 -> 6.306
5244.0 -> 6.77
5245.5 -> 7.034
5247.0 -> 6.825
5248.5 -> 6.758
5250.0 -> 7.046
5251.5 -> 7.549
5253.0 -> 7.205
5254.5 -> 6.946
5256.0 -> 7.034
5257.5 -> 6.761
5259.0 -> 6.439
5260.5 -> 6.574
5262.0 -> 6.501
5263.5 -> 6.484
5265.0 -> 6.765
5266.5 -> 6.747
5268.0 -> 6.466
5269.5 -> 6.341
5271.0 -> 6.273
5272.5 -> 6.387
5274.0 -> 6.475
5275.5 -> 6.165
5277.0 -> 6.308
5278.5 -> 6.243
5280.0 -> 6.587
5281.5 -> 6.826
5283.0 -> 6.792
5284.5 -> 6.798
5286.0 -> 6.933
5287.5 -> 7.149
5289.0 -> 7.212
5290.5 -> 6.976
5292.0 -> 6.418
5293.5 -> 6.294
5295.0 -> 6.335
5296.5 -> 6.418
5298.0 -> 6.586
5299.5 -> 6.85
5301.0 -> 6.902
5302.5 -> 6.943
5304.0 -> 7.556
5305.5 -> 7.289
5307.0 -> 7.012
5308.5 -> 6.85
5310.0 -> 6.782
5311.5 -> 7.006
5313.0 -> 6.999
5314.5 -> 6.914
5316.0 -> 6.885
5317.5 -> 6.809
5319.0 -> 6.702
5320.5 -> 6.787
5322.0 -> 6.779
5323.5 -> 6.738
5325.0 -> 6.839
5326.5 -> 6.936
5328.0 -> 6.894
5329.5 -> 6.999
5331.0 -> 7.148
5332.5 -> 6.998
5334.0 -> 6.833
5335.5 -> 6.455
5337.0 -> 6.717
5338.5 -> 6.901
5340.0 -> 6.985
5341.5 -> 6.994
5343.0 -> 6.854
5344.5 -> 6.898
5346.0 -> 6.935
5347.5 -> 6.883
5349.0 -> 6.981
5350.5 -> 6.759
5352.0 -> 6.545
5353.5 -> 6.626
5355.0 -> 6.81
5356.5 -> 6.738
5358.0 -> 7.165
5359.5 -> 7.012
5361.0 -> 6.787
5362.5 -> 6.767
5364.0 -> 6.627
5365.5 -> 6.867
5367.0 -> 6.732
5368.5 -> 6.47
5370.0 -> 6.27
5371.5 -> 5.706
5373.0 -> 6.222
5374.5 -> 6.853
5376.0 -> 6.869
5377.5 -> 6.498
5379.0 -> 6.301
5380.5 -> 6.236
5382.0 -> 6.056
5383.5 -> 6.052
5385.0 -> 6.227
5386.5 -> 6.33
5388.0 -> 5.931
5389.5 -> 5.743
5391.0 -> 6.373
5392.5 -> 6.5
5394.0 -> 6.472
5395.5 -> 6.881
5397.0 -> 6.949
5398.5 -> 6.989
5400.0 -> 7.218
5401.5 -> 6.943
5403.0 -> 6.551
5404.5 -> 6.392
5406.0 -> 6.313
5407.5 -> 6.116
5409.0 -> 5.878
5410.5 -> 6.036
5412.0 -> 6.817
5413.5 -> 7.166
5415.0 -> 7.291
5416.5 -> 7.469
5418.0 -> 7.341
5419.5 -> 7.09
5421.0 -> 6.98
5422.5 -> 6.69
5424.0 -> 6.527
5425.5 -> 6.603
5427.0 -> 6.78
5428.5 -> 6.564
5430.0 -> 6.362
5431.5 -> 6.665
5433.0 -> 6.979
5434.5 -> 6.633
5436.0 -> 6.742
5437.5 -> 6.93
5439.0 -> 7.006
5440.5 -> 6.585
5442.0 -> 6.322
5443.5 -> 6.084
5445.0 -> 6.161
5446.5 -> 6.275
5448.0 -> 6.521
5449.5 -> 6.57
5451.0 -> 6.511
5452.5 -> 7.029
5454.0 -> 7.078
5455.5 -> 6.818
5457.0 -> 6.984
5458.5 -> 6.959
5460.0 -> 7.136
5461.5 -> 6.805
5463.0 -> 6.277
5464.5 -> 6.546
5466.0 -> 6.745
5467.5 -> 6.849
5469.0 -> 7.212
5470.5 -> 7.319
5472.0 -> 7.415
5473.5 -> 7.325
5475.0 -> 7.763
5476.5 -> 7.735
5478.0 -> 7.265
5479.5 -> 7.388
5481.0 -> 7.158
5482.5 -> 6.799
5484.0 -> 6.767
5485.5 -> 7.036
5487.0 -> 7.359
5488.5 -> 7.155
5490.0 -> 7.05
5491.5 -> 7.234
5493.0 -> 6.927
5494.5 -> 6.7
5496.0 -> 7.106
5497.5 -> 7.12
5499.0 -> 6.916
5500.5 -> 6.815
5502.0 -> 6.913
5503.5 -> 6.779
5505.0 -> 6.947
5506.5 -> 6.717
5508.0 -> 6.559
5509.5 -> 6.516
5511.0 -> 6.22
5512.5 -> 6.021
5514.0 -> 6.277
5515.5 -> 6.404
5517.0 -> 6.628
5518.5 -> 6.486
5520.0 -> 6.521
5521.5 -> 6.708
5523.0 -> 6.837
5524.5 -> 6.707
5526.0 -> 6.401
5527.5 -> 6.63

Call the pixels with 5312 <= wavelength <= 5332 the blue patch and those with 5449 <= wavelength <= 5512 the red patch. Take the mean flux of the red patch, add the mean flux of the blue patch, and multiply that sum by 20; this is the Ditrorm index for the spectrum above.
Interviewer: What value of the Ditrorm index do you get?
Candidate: 277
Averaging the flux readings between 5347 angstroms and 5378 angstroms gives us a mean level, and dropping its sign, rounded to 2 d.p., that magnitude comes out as 6.68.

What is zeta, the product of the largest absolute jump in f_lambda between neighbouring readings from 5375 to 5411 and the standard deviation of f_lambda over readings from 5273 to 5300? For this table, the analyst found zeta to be 0.20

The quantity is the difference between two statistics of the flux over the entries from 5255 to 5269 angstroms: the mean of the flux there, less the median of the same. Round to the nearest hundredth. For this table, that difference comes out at 0.07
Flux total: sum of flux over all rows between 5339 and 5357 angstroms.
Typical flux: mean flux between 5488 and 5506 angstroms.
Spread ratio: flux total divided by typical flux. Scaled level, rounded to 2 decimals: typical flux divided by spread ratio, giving 0.59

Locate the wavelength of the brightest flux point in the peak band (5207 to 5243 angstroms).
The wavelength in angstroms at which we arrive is 5221.5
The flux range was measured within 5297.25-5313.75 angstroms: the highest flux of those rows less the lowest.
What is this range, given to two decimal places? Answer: 0.97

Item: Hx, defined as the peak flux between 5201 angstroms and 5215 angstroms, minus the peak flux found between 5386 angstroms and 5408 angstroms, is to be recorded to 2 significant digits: -0.41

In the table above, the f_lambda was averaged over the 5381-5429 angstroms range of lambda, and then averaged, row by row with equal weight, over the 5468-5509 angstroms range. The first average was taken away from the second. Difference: 0.5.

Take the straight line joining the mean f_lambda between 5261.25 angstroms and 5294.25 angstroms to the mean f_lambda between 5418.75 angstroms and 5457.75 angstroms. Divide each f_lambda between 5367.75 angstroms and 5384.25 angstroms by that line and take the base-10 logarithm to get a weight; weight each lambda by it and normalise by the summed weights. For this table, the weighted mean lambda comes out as 5376.7 angstroms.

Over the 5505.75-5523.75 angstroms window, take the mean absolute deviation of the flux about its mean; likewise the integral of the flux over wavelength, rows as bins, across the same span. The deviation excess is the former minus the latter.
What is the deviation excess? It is -117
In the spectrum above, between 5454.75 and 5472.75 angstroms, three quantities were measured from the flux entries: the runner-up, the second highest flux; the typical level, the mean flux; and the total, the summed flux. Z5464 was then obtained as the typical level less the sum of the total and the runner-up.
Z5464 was -83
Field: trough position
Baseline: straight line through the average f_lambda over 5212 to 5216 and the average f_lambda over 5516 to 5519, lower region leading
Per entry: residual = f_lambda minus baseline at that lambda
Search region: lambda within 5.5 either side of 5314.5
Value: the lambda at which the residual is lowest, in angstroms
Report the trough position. 5319.0 angstroms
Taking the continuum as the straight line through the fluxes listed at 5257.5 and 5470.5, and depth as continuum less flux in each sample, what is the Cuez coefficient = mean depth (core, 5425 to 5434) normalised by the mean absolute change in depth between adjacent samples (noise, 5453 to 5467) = 2.3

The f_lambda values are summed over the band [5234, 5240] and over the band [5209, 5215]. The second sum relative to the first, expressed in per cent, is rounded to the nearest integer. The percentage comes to 96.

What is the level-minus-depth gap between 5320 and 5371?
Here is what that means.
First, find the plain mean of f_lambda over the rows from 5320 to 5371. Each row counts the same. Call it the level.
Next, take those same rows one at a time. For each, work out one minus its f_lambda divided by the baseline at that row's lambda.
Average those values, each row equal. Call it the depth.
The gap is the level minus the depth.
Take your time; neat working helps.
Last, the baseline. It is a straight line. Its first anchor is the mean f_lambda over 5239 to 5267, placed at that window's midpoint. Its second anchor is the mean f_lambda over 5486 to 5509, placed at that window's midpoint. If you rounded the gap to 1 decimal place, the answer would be 6.8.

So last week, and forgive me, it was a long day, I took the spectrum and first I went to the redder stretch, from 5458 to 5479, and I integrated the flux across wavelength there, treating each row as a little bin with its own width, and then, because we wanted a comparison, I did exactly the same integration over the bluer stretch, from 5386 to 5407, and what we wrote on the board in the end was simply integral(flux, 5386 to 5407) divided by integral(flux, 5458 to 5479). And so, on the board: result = 0.92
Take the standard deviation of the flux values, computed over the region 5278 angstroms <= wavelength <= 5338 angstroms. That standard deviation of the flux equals 0.27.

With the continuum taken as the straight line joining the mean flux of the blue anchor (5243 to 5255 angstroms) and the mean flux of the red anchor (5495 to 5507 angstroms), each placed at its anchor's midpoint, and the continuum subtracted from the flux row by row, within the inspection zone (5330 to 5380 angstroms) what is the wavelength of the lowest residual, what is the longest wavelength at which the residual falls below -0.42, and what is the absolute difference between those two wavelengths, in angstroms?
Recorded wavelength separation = 7.5 angstroms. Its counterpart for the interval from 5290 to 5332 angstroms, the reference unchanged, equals 3.0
